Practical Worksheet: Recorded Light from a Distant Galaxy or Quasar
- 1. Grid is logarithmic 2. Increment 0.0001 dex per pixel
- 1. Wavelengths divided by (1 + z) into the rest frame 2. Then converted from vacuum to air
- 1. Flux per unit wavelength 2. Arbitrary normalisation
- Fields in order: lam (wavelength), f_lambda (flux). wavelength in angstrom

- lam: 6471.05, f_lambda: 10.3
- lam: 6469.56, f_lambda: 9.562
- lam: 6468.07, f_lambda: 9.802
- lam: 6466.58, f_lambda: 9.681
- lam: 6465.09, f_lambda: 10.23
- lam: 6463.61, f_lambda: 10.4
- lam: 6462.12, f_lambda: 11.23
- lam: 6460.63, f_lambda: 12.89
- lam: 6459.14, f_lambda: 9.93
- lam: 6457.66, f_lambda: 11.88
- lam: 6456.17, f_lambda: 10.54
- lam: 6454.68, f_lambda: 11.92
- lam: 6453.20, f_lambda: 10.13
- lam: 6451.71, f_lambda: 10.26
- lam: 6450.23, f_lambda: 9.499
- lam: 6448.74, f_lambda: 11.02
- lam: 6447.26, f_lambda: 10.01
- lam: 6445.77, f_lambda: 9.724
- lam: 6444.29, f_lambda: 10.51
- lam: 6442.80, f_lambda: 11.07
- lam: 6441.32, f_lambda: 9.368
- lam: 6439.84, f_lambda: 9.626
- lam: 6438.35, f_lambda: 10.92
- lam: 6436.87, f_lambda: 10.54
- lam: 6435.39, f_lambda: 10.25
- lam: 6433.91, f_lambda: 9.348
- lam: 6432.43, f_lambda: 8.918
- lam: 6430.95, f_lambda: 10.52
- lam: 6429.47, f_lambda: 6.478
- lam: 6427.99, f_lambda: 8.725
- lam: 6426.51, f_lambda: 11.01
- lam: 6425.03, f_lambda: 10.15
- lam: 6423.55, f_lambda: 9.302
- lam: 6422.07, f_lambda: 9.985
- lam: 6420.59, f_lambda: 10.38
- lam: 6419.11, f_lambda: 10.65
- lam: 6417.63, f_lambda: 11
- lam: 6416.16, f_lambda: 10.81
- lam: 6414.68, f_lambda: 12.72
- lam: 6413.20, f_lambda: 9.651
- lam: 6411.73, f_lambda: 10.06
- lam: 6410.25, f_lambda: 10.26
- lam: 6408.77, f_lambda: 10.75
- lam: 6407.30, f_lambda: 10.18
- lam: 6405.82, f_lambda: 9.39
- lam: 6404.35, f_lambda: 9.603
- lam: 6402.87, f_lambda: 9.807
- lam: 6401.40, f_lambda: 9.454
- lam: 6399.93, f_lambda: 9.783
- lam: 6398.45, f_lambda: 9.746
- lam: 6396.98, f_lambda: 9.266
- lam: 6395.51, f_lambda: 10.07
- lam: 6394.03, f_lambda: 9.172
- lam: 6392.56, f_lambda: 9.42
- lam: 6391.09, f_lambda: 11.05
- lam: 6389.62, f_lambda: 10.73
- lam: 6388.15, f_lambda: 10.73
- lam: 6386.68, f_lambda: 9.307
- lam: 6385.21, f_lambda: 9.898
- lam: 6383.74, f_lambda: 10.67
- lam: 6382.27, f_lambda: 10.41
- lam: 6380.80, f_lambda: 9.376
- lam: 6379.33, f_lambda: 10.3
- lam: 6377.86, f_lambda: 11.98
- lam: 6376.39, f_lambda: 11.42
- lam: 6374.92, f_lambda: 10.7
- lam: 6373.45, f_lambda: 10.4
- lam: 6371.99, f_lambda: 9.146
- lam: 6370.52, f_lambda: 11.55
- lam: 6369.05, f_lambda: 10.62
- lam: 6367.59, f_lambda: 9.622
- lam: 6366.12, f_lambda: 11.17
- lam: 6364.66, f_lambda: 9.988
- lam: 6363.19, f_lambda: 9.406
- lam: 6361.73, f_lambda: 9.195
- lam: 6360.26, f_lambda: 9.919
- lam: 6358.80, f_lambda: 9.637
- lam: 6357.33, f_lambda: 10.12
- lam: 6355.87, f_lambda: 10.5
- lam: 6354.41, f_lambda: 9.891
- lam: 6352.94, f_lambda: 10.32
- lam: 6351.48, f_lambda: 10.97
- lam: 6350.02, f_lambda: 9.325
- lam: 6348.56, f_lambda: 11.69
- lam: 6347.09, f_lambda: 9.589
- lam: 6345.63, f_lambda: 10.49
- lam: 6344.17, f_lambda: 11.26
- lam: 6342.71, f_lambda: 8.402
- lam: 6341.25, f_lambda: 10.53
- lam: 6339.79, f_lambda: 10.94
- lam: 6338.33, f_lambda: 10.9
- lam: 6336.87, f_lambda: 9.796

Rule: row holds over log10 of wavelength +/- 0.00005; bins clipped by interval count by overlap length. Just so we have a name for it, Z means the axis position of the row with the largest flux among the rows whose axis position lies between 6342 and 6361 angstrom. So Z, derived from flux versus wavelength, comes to 6348.56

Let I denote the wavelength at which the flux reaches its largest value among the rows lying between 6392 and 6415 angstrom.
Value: 6414.68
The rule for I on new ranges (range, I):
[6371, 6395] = 6377.86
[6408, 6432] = 6414.68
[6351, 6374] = 6370.52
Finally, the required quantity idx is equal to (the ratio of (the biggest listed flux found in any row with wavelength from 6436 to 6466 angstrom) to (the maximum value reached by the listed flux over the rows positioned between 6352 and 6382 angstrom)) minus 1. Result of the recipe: 0.076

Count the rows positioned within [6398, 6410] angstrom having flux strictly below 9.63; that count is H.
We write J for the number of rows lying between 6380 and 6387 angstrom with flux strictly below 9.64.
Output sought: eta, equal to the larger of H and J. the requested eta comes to 3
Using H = 3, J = 2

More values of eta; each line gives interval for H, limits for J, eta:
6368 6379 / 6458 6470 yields 1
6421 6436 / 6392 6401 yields 5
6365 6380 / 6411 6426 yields 2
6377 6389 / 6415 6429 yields 2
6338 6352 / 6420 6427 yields 3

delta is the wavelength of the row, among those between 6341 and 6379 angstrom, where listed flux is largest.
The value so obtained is 6377.86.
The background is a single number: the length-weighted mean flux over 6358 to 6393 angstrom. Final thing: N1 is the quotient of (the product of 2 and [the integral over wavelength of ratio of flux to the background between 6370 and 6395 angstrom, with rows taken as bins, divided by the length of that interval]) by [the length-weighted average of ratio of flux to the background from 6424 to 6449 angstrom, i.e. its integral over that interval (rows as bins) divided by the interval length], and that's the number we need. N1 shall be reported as 2.10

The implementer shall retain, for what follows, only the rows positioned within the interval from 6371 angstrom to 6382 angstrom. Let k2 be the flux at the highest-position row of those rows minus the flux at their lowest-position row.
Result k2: 0.2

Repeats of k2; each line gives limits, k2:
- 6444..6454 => -0.4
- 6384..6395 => -0.7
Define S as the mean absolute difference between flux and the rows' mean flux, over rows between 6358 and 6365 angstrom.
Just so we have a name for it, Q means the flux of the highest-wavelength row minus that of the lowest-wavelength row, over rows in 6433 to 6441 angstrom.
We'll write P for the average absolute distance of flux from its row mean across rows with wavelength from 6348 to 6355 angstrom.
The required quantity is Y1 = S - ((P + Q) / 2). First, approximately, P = 0.71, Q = 0.28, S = 0.26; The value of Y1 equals -0.23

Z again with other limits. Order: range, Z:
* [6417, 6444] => 6442.80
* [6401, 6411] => 6408.77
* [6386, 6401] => 6391.09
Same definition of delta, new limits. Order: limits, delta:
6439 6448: 6442.80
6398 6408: 6407.30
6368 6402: 6377.86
